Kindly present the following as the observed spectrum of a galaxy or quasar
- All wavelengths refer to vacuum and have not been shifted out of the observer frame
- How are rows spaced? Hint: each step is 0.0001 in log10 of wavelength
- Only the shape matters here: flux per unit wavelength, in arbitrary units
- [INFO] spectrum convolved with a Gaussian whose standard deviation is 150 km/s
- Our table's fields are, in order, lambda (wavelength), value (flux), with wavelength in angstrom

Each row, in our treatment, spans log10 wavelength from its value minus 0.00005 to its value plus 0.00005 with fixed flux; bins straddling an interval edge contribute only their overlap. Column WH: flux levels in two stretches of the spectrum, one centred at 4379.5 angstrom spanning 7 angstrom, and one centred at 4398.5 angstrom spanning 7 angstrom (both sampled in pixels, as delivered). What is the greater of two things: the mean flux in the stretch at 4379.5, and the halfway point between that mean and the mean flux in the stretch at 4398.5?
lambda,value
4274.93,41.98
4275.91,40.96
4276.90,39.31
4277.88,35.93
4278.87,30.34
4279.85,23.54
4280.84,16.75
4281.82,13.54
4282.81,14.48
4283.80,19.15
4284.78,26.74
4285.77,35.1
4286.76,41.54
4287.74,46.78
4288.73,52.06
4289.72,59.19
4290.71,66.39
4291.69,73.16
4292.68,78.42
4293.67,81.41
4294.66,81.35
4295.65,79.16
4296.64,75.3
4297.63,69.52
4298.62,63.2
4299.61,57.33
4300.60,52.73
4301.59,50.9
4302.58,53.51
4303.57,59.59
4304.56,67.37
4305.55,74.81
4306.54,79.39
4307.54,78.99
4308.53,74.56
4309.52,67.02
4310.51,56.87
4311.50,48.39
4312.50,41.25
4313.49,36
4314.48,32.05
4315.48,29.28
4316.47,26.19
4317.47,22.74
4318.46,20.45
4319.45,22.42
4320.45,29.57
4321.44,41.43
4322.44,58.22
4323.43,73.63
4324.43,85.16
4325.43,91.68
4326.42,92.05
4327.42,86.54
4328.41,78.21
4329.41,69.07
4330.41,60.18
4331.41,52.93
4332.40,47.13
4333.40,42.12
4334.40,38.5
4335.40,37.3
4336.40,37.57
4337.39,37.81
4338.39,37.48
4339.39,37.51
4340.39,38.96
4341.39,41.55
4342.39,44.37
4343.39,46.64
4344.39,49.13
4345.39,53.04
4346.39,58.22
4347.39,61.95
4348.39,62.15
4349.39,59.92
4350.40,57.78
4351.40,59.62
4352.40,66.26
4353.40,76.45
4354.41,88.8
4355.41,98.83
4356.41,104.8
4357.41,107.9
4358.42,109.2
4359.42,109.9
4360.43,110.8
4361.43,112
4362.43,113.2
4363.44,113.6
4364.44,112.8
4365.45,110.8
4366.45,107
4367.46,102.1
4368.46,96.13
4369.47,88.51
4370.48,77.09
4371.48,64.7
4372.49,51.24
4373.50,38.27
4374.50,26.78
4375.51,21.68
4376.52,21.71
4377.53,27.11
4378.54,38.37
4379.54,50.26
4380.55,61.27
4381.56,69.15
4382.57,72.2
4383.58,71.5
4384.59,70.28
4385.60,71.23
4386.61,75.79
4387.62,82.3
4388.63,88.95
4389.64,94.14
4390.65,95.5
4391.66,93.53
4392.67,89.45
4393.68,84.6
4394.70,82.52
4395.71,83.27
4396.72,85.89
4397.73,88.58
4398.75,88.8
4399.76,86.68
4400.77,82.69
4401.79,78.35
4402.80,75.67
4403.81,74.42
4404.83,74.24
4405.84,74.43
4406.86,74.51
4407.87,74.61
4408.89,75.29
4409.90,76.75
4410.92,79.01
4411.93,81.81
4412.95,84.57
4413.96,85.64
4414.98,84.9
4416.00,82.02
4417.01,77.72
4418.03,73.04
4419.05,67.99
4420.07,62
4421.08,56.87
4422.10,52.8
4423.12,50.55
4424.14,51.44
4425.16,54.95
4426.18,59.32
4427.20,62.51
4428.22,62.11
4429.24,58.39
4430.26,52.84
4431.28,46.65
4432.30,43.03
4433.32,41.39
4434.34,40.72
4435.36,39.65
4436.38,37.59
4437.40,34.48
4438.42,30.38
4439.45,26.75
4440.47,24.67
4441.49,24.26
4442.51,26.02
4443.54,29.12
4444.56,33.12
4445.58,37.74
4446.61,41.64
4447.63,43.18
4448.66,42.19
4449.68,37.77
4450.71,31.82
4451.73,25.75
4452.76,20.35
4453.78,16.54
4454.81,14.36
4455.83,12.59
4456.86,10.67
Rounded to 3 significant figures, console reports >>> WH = 66.7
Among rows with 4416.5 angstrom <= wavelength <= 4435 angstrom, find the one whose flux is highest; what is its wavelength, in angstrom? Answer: 4417.01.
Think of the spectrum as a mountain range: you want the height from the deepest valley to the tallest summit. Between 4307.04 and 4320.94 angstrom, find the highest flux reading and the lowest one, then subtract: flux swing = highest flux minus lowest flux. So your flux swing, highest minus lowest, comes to 59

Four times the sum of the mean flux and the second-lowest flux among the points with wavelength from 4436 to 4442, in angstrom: 217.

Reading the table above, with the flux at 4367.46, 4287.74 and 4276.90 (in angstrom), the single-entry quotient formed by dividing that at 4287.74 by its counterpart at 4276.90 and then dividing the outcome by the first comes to 0.012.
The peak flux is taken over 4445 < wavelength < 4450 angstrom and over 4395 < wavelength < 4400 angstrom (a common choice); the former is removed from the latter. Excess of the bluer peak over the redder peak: 46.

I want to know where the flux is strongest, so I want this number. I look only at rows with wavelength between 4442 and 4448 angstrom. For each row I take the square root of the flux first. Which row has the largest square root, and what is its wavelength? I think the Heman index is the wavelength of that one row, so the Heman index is 4447.63 angstrom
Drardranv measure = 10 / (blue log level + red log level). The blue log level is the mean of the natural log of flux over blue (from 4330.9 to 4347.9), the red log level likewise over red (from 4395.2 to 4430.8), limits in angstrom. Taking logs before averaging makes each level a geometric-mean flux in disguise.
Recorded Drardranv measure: 1.24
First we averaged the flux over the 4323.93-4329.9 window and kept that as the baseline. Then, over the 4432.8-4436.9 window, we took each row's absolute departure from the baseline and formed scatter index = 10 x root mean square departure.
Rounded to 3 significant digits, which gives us 440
